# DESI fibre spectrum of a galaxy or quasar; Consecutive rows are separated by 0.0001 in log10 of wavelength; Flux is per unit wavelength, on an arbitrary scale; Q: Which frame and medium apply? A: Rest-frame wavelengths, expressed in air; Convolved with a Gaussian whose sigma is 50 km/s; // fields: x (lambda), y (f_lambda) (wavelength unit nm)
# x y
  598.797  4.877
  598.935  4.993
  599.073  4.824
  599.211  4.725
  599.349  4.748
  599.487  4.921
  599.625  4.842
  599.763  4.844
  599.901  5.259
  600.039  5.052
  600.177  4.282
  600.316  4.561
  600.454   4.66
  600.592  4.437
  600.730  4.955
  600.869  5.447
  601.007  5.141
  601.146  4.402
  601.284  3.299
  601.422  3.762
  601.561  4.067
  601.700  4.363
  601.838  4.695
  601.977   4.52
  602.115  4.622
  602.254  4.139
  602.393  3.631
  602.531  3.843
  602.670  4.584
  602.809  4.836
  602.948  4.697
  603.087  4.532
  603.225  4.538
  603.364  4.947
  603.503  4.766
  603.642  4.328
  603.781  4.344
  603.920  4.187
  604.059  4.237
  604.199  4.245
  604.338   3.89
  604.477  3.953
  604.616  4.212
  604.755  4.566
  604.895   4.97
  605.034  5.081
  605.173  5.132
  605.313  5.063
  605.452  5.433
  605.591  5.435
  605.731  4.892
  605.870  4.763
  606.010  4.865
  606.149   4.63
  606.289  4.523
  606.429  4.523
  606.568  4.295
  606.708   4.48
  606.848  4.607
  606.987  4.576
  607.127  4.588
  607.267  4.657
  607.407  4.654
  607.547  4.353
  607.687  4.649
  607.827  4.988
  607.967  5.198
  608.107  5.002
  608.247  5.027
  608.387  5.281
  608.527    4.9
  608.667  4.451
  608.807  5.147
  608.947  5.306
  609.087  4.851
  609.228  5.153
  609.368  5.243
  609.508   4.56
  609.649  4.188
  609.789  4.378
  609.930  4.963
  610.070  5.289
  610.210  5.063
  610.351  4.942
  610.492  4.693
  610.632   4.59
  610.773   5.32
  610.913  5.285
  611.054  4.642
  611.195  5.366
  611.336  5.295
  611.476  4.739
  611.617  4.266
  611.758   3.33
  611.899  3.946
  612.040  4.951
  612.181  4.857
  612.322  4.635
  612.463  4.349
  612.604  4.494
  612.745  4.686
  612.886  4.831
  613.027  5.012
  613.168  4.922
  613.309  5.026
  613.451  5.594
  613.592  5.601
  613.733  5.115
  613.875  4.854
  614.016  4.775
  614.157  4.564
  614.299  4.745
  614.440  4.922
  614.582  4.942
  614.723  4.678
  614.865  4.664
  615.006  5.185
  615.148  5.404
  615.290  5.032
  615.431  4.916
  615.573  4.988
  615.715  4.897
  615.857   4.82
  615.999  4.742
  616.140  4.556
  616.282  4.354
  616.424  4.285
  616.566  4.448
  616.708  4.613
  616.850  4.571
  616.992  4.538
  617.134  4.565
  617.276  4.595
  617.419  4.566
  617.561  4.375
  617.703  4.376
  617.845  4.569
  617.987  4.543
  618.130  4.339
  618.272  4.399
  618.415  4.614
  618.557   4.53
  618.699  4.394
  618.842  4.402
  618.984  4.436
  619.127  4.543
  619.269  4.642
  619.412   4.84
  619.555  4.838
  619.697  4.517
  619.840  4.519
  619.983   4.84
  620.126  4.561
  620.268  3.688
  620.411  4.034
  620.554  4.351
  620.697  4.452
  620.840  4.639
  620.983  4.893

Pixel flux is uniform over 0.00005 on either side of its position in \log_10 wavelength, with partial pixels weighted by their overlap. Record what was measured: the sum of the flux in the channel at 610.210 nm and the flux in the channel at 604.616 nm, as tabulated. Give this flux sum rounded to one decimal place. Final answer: 9.3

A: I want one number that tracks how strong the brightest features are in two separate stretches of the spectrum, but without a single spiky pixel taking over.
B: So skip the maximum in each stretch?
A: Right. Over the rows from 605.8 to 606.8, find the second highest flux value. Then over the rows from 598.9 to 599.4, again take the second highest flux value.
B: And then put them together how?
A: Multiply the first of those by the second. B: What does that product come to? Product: 23.0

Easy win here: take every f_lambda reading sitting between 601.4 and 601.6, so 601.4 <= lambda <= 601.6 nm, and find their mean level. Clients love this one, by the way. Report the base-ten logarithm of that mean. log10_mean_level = 0.593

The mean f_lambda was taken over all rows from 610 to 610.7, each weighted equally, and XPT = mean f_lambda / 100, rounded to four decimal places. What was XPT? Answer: 0.0492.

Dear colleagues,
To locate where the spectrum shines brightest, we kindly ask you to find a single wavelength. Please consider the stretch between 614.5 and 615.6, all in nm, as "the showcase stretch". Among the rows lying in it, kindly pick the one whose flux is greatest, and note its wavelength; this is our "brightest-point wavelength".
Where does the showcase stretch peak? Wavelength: 615.148 nm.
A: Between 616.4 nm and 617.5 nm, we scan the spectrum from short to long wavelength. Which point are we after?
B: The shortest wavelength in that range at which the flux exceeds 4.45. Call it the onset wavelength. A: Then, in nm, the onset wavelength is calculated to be 616.708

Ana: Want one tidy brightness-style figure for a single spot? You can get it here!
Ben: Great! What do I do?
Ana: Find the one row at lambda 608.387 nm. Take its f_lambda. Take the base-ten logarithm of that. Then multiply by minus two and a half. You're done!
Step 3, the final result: -1.81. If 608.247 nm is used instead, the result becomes -1.75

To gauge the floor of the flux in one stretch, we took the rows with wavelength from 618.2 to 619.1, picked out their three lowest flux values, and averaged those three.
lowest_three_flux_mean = 4.40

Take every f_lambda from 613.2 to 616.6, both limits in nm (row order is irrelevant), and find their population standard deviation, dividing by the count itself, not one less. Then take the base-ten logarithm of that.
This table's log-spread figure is -0.48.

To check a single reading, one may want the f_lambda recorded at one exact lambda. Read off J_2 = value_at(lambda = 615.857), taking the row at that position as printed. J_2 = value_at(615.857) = 4.82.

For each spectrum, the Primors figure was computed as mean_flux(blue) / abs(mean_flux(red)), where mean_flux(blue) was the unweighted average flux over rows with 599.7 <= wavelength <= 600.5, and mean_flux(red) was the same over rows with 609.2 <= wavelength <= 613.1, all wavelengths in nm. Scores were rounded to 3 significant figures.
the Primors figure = 1.01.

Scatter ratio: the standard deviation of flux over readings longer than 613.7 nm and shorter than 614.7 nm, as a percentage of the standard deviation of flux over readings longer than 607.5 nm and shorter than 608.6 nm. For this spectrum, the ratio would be 58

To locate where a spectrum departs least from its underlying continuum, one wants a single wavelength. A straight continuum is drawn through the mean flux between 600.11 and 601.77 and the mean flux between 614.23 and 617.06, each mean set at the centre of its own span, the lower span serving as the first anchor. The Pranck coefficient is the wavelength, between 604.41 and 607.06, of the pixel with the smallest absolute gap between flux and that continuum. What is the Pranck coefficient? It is 606.987 nm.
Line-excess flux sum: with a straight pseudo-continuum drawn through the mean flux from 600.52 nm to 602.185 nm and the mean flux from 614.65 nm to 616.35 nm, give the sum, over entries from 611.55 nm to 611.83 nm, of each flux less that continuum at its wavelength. -1.9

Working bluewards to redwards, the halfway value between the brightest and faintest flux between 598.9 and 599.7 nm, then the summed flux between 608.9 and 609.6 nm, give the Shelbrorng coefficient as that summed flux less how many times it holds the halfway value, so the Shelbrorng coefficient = 20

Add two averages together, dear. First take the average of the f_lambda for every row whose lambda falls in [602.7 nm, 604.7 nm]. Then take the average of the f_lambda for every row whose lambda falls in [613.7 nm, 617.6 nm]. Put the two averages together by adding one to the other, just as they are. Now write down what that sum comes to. 9.15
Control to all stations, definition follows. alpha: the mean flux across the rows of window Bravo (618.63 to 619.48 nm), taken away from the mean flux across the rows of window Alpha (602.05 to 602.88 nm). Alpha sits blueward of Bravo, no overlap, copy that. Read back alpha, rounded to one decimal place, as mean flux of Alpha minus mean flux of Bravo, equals -0.3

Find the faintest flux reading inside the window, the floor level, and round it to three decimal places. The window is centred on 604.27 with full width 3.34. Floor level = 3.890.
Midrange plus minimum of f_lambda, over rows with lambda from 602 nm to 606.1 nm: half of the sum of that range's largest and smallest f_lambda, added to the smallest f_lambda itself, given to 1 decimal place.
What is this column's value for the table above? 8.2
